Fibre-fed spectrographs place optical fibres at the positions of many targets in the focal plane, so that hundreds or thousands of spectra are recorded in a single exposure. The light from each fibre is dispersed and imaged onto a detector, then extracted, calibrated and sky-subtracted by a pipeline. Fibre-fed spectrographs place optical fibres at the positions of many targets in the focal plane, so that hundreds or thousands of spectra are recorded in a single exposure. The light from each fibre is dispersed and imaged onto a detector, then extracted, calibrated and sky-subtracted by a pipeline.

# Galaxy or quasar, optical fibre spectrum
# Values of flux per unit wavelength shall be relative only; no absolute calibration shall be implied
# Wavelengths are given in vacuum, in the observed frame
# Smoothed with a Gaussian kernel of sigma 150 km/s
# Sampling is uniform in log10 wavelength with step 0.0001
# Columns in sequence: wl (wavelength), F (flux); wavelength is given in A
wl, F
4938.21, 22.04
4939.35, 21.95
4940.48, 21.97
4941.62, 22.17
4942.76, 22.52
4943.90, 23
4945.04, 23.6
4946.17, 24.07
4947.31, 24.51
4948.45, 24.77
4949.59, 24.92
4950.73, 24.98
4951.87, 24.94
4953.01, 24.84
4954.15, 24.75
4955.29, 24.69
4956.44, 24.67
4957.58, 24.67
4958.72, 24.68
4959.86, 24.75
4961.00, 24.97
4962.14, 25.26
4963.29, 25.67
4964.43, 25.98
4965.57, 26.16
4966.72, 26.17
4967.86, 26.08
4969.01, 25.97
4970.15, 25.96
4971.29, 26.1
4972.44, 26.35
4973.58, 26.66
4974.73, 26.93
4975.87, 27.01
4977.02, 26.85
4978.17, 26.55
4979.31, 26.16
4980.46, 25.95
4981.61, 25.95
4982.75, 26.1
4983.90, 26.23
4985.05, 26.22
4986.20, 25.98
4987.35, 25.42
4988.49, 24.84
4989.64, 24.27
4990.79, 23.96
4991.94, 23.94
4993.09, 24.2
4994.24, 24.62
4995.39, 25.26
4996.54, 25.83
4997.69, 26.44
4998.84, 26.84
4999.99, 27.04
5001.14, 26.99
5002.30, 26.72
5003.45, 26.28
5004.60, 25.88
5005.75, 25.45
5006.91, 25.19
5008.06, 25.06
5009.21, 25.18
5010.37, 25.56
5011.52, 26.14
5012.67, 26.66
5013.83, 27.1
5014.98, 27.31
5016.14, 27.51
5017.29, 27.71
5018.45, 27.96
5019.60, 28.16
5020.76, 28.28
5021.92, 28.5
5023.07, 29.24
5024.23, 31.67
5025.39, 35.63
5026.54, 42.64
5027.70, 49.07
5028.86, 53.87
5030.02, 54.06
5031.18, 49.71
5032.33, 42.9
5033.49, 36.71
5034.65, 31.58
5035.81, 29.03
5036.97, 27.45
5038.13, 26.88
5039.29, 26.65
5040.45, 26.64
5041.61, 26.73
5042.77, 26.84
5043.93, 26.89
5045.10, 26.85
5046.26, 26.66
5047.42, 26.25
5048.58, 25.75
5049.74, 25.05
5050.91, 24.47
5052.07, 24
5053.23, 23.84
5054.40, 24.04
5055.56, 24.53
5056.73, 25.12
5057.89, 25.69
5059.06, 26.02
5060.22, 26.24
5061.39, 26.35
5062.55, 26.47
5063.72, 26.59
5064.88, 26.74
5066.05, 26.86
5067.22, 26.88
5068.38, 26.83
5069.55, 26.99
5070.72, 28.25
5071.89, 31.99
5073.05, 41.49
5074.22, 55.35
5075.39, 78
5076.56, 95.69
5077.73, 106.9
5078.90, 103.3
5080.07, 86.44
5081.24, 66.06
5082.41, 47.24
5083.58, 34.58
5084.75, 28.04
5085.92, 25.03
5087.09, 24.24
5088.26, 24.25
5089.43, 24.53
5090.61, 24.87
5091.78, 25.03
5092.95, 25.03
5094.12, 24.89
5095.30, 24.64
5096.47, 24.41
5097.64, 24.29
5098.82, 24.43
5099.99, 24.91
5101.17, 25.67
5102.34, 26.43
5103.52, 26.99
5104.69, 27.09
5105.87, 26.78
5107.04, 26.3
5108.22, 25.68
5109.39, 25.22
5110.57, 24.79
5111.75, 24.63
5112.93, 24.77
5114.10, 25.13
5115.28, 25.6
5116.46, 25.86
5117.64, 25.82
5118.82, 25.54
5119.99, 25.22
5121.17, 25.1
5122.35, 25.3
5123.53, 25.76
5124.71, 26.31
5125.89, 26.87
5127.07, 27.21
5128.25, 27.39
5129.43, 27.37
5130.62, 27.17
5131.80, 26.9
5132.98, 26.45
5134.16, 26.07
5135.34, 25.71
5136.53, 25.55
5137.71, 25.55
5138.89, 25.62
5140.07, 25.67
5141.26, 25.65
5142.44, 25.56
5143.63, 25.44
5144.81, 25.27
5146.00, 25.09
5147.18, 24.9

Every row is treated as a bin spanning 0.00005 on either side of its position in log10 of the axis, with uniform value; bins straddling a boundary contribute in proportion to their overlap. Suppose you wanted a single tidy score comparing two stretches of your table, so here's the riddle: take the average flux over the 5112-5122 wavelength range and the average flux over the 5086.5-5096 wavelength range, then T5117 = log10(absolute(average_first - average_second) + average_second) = 1.40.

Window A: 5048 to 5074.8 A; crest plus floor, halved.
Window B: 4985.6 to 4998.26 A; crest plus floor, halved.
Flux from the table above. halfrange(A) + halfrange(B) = 65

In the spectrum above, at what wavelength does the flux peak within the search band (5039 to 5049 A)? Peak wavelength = 5043.93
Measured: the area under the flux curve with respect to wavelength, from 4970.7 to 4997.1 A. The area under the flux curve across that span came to 679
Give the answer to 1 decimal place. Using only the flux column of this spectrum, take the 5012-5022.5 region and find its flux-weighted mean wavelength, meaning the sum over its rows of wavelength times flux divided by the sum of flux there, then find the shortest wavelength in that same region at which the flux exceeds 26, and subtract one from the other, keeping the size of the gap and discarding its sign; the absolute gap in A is 4.7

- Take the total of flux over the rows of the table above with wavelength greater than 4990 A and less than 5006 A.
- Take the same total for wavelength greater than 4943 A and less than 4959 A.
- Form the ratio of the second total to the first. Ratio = 0.95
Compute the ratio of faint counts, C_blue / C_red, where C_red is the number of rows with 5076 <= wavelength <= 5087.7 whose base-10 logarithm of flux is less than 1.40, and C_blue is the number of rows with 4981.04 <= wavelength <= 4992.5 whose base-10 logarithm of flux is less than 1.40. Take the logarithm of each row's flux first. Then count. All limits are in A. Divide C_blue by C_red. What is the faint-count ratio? 2.0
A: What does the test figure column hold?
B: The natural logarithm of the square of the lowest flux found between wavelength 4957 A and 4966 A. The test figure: 6.41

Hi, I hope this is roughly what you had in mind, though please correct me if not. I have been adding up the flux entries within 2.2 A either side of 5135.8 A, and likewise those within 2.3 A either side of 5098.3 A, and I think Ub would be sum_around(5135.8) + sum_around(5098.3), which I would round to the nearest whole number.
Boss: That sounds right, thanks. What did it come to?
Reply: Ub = 201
